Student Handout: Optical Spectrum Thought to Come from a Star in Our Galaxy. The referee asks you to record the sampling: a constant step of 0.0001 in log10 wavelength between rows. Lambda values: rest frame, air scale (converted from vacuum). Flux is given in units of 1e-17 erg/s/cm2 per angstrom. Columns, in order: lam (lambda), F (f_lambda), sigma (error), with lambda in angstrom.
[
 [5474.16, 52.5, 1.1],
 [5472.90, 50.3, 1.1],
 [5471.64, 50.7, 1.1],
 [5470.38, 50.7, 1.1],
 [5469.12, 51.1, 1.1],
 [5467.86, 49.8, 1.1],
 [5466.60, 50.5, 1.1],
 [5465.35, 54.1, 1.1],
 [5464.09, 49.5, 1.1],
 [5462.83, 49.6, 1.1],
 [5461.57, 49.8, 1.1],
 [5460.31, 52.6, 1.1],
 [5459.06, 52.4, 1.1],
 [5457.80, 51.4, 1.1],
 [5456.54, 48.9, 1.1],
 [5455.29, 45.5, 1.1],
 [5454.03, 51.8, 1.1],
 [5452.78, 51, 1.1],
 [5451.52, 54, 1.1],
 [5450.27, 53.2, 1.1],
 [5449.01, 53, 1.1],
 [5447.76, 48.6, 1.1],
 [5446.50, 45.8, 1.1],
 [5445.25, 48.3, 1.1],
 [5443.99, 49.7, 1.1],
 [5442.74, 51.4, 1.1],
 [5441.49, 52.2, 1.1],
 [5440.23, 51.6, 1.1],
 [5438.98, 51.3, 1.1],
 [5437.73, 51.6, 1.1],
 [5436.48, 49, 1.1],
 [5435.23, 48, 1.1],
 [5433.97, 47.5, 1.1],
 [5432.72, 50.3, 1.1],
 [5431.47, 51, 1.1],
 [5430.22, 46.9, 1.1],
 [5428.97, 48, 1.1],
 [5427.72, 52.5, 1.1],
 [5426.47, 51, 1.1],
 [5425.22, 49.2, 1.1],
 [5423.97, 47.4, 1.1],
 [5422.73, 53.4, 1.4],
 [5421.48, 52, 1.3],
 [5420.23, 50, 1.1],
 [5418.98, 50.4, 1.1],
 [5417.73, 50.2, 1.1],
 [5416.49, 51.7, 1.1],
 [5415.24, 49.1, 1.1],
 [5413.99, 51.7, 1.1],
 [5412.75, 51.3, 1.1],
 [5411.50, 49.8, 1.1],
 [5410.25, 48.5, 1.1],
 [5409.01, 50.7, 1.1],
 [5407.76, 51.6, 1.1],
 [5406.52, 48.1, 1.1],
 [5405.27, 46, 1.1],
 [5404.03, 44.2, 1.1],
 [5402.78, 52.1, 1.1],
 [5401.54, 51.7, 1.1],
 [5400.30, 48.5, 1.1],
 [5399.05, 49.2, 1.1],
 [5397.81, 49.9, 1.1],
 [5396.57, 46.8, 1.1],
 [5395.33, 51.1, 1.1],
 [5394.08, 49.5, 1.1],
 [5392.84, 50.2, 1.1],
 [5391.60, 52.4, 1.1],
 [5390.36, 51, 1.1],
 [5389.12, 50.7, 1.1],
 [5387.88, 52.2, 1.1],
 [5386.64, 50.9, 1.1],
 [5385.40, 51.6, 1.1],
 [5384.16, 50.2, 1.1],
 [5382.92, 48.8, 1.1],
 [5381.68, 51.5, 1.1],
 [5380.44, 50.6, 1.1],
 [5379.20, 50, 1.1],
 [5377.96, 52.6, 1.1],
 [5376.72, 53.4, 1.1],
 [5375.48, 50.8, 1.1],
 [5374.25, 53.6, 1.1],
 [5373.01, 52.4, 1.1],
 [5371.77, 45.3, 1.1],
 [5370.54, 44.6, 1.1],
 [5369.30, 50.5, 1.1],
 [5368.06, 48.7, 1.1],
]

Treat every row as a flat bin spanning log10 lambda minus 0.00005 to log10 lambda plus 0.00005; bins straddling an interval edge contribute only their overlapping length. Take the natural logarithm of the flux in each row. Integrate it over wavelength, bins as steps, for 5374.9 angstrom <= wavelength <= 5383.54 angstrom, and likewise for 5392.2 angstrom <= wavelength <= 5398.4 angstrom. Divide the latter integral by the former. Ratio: 0.7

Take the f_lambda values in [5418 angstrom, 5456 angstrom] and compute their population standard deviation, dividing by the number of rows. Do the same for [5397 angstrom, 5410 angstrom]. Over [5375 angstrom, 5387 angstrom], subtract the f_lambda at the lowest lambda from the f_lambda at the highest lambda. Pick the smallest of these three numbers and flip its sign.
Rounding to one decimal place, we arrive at -0.1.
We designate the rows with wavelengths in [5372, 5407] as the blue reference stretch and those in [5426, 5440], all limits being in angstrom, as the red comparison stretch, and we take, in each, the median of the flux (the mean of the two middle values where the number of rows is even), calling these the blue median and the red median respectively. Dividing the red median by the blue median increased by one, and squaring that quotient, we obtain 0.94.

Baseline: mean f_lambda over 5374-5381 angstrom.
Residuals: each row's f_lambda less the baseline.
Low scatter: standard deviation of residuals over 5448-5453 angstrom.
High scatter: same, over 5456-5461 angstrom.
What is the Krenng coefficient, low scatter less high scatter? -0.4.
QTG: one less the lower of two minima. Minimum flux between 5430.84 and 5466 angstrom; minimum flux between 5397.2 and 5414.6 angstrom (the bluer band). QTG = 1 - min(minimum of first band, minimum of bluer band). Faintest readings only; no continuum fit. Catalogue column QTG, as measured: -43.2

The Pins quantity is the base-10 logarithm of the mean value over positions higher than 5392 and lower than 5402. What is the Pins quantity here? 1.696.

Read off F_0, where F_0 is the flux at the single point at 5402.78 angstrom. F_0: 52.1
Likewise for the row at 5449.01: 53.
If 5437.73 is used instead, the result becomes 51.6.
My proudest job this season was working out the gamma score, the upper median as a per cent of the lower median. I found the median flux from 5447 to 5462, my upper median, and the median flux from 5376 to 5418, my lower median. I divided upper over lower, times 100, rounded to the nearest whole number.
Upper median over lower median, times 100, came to 102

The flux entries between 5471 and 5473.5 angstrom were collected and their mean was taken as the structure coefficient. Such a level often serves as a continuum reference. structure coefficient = 50.5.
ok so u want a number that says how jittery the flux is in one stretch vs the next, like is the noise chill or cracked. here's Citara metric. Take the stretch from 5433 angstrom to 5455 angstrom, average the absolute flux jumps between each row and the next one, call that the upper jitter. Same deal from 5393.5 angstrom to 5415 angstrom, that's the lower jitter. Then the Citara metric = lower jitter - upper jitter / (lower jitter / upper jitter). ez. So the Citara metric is 1.2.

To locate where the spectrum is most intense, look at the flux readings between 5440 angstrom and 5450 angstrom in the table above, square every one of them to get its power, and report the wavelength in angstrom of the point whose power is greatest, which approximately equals 5449.01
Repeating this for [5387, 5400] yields 5391.60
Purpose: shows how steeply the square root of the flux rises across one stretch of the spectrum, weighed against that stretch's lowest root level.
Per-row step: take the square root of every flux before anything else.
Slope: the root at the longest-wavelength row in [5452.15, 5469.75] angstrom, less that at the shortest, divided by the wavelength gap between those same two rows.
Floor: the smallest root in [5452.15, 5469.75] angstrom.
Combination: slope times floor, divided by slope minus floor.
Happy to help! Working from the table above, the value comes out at 0.000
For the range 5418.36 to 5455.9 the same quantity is 0.010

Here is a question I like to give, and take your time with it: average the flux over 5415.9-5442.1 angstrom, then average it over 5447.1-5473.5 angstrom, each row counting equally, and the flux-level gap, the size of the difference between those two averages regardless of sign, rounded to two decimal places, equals 0.63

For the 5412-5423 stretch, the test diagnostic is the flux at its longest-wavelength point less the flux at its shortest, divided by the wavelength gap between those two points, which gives 0.21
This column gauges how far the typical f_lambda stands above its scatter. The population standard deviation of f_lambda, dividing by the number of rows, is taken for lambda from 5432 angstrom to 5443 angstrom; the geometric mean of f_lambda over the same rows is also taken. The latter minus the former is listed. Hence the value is 48.7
